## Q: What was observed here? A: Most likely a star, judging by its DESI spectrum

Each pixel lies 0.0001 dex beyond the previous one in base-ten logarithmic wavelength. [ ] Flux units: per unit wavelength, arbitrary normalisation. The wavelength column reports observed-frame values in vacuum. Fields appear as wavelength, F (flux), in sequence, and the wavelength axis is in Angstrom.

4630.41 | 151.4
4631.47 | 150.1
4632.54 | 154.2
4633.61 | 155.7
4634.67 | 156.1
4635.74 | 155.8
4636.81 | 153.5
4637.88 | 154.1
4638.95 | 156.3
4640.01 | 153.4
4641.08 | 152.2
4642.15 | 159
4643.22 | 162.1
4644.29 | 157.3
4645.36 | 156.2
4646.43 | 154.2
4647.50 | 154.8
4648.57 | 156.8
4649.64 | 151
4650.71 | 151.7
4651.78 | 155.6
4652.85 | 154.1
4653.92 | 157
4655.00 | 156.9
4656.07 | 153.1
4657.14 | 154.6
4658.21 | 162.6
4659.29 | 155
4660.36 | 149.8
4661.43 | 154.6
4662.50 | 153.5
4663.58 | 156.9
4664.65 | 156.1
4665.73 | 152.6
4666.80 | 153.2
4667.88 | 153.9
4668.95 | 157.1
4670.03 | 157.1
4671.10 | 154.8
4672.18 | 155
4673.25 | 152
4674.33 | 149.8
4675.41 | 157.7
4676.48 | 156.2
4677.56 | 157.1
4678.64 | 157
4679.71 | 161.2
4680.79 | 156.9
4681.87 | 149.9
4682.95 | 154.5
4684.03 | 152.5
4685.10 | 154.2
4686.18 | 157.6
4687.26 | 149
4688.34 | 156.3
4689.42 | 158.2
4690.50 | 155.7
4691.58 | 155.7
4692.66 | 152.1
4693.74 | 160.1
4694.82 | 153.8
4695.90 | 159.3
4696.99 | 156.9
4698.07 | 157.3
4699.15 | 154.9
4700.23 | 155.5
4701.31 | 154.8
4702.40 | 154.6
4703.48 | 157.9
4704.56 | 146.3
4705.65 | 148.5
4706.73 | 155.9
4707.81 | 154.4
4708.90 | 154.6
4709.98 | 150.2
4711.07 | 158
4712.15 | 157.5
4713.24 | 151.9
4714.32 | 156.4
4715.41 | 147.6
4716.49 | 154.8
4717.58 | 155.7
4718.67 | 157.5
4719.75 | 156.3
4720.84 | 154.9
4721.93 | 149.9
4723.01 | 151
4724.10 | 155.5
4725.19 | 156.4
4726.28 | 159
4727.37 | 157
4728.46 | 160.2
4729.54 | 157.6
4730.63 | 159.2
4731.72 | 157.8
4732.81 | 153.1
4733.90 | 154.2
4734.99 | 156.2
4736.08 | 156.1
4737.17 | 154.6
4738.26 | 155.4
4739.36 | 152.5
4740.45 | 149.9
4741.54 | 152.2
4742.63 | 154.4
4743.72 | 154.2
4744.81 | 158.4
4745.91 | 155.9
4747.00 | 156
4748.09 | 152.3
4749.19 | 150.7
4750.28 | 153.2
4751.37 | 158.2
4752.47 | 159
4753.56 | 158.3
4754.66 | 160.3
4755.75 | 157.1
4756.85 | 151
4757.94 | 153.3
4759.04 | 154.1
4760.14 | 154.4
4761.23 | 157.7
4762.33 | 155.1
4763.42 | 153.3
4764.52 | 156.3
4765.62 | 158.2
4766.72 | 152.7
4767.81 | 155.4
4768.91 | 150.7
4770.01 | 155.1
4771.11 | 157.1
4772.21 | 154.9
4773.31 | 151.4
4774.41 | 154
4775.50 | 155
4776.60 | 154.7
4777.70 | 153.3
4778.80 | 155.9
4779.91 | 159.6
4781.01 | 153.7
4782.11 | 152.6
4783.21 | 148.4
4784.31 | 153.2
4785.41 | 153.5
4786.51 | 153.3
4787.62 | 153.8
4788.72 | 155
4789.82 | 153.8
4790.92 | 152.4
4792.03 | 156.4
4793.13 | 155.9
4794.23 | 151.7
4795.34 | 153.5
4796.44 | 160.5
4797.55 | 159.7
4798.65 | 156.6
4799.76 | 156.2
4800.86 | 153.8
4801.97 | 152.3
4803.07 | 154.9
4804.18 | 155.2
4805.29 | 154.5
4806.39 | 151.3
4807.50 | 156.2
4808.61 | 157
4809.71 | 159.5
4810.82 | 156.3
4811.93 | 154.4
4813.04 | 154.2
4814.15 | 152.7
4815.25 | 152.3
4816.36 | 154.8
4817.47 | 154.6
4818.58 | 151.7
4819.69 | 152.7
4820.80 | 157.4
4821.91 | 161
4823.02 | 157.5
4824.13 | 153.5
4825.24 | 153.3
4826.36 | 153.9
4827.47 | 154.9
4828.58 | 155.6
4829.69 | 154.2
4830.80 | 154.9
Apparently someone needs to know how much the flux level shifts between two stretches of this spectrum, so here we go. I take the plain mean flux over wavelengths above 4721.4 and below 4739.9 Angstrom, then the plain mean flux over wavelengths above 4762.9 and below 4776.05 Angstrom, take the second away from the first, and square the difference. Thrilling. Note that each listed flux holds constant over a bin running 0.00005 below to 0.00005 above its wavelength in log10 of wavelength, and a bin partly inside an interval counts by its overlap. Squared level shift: 1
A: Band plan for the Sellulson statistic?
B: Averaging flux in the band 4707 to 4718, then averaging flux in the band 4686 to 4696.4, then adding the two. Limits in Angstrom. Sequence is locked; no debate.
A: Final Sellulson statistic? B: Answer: 310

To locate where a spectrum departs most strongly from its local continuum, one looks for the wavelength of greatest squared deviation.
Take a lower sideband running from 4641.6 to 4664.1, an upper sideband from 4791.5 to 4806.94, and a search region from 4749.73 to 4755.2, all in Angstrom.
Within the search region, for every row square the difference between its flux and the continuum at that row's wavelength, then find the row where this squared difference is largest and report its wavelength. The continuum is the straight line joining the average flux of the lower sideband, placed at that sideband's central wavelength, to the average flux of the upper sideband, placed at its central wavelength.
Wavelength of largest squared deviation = 4754.66 Angstrom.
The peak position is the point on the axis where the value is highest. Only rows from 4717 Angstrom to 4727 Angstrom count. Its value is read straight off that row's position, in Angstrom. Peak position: 4726.28 Angstrom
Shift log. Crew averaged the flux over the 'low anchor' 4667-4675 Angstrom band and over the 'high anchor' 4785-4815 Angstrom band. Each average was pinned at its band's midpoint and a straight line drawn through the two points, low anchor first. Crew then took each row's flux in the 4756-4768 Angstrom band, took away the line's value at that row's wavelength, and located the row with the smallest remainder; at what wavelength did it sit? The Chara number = 4756.85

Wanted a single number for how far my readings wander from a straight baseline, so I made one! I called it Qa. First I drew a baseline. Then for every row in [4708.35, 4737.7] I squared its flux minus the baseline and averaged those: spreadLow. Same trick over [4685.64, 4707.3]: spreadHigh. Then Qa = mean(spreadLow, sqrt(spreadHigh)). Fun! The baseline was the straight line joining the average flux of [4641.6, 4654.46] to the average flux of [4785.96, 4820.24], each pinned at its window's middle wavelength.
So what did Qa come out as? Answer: 6.28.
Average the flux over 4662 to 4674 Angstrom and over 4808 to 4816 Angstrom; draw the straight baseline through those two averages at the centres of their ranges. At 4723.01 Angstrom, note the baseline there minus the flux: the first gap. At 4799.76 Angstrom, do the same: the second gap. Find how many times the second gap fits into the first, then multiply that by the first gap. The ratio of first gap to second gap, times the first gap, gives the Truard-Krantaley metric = -15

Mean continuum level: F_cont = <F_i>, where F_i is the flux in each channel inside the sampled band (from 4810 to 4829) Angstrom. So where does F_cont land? 155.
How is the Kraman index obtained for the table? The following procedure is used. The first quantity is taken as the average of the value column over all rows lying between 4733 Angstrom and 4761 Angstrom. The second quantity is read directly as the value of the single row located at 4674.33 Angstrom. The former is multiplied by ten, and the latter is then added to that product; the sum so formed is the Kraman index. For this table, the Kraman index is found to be 1699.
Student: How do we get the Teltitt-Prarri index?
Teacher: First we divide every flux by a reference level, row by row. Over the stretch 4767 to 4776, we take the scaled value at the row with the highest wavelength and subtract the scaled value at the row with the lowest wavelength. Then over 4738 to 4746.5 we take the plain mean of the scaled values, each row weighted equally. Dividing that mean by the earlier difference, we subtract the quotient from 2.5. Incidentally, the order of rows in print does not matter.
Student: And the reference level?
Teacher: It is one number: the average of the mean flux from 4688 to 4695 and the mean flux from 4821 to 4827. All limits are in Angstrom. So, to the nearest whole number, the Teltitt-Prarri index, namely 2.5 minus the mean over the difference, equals 388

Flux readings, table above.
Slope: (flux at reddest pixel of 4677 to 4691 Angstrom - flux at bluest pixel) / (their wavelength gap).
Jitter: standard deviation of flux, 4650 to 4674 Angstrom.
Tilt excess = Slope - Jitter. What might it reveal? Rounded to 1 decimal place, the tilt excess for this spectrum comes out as -2.7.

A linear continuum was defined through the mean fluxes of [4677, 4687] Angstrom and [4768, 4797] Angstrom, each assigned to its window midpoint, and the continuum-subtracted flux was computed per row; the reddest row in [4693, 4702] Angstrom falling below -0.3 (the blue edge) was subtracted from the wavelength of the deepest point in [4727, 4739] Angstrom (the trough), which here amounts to 31.5 Angstrom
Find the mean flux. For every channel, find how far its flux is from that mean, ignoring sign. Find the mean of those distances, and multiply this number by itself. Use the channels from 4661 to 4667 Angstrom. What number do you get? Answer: 1.9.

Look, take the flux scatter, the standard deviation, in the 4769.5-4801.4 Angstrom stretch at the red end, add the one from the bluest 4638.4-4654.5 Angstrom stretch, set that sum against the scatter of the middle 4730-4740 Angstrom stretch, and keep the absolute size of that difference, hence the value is 3.3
